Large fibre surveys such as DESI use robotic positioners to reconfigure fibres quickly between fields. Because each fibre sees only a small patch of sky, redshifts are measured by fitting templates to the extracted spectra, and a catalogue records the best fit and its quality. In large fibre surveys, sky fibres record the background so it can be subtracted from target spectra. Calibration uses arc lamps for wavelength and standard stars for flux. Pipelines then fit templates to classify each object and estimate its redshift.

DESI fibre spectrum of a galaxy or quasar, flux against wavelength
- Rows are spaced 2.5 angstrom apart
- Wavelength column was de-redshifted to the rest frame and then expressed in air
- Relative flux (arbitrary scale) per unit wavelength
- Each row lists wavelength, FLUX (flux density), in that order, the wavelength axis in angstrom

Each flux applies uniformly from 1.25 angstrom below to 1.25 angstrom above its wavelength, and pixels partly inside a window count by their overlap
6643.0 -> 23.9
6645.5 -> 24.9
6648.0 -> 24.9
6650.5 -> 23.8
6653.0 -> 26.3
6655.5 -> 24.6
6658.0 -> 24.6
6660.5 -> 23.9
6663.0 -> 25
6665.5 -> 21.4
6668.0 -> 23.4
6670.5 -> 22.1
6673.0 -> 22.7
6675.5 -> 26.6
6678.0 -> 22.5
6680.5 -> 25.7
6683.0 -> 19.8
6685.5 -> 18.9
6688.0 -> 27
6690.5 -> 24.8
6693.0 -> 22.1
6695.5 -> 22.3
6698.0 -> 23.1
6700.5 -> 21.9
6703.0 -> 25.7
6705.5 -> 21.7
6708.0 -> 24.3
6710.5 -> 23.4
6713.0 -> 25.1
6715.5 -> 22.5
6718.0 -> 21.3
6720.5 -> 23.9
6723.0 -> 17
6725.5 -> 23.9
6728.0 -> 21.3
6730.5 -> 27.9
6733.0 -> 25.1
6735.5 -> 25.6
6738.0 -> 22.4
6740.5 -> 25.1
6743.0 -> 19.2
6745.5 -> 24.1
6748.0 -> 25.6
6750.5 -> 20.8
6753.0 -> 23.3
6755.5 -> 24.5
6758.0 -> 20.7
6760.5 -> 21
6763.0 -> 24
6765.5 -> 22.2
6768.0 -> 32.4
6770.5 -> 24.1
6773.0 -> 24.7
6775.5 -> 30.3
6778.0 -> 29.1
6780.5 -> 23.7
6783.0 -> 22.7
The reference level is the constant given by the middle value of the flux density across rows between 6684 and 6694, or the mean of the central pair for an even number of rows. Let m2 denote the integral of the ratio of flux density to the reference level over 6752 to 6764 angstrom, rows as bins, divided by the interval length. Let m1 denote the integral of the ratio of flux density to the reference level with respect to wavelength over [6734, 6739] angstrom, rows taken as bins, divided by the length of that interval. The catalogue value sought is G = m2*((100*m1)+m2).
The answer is 100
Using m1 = 1.03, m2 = 0.97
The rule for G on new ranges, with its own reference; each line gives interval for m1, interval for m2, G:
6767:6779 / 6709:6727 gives 115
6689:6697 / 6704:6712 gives 99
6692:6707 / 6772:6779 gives 118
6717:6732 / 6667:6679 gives 98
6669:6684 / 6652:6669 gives 103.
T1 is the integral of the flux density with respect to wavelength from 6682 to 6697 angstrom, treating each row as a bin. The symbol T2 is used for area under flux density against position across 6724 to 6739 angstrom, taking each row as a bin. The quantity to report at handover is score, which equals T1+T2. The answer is 702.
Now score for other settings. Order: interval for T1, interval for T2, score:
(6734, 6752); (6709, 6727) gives 823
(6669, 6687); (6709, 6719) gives 640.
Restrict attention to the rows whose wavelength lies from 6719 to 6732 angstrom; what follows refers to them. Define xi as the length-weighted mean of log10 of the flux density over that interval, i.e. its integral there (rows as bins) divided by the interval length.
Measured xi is 1.35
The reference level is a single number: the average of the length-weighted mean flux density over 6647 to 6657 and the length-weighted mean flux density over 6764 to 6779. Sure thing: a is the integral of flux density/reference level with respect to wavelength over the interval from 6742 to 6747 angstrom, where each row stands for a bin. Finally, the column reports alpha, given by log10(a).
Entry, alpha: 0.626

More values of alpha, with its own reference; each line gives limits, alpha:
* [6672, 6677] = 0.676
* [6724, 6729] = 0.634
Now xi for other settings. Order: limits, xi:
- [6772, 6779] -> 1.45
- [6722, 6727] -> 1.31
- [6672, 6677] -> 1.39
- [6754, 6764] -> 1.35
